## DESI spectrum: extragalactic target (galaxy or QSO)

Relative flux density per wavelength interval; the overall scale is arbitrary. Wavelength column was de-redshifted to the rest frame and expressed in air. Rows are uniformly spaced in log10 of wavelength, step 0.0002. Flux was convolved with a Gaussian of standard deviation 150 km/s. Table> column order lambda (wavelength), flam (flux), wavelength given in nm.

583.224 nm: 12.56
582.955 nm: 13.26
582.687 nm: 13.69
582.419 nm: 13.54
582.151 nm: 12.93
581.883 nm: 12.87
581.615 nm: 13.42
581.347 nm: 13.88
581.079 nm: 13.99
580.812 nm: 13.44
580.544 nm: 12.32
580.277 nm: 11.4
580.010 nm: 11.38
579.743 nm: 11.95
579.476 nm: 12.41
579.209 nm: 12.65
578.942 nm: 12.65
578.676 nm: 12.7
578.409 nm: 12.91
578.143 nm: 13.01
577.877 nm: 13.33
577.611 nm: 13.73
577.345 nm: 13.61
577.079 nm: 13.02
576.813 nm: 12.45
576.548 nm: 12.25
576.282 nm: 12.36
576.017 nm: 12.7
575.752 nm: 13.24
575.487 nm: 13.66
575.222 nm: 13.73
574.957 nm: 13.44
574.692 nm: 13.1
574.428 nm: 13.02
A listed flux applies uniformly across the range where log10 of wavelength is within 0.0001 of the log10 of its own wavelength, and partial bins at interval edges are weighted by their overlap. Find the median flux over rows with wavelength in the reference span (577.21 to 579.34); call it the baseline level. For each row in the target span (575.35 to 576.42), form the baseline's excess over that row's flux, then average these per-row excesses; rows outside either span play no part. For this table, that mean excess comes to 0.0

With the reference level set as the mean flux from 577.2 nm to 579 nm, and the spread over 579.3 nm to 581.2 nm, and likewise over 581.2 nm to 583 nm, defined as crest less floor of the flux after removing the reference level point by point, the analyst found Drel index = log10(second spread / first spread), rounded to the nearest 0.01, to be -0.41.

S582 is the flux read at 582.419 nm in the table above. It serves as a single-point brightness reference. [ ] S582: 13.54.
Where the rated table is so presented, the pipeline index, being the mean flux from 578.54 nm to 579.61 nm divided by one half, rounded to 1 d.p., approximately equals 25.2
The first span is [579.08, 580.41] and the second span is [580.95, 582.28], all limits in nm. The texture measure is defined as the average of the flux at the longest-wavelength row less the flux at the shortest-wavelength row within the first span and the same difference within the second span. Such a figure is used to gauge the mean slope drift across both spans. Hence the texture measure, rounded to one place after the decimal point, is -1.2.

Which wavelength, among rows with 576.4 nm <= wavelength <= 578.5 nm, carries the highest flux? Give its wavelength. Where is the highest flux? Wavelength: 577.611 nm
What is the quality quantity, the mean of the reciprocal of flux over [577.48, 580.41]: 0.080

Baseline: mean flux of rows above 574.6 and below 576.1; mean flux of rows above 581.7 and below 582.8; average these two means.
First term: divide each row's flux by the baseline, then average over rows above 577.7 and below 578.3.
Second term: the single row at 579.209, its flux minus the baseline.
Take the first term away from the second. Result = -1.6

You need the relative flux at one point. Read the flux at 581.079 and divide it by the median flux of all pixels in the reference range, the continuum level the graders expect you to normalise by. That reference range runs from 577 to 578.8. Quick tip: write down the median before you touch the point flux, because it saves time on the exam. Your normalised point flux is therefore 1.07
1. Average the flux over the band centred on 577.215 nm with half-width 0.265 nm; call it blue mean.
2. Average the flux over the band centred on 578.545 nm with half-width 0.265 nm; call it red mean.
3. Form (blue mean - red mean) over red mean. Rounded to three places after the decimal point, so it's 0.040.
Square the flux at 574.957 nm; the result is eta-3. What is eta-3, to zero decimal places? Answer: 181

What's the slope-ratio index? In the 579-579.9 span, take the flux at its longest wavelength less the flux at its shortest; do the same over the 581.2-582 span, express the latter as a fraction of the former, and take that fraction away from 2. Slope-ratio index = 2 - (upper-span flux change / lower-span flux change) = 1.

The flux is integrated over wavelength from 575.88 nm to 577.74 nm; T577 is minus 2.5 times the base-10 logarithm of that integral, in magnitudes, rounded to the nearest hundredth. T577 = -3.45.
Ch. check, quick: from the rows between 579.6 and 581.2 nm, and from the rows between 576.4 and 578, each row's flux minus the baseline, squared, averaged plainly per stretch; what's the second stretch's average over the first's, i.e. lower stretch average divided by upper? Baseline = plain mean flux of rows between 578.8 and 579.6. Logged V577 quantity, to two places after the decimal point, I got 0.55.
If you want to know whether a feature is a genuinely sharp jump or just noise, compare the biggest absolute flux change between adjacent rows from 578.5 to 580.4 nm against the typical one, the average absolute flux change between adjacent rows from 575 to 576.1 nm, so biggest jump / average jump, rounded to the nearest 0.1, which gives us 1.7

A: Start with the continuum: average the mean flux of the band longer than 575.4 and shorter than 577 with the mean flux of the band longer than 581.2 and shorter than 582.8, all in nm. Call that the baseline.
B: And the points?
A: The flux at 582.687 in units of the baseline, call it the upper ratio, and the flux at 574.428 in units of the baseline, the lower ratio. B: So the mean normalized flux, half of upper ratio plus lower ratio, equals 1.02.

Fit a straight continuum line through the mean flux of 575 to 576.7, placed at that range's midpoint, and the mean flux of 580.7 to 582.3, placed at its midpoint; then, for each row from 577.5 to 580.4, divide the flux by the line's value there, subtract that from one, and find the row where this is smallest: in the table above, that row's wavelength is 577.611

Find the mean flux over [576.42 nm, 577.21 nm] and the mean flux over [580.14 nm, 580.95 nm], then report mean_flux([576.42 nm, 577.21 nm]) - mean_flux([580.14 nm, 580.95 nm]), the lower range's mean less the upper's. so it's 0.2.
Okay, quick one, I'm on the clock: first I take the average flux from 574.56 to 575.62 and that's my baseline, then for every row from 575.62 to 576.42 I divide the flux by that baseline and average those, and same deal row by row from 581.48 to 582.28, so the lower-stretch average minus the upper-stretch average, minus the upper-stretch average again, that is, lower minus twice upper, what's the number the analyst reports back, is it -0.99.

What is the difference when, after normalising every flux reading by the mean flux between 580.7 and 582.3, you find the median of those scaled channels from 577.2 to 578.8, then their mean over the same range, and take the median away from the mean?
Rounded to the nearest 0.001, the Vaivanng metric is 0.003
